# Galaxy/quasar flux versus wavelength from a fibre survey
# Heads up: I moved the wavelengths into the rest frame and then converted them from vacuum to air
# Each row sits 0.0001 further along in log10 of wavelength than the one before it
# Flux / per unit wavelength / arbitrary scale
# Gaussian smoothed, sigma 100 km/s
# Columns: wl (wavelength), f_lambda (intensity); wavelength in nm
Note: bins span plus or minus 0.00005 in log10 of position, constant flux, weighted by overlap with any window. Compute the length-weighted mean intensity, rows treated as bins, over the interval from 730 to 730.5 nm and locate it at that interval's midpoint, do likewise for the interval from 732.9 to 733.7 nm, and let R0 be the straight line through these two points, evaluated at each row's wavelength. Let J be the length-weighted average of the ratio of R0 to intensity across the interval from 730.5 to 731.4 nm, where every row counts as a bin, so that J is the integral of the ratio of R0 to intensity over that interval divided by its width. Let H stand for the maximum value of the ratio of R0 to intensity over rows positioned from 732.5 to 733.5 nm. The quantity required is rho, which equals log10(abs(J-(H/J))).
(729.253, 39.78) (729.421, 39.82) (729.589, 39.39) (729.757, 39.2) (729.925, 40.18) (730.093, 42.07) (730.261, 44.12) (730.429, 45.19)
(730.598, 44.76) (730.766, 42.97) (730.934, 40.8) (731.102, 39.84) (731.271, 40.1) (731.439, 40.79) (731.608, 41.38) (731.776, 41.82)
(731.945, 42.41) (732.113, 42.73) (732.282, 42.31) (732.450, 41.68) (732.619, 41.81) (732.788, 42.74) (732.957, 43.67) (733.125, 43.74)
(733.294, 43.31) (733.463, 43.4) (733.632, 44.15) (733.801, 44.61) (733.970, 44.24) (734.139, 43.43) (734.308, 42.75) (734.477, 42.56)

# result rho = -1.26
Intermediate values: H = 1.045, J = 1.05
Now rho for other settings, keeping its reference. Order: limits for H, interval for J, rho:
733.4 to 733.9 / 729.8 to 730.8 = -1.55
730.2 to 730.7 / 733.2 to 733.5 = -1.68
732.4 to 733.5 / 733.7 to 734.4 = -1.28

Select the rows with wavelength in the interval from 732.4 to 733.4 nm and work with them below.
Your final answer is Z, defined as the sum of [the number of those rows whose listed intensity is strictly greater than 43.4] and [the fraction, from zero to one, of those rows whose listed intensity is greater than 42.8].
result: 2.5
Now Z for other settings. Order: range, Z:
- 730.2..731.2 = 3.7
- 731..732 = 0.0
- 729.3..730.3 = 1.2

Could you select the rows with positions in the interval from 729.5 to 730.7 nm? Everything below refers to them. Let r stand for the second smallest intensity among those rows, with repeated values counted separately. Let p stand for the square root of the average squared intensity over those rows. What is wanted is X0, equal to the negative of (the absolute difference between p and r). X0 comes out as -2.8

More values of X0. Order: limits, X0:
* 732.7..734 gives -0.4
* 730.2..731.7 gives -2.2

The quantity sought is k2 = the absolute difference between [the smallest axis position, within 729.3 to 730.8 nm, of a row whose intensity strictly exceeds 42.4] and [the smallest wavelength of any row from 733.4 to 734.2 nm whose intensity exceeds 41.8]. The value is 3.20 nm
